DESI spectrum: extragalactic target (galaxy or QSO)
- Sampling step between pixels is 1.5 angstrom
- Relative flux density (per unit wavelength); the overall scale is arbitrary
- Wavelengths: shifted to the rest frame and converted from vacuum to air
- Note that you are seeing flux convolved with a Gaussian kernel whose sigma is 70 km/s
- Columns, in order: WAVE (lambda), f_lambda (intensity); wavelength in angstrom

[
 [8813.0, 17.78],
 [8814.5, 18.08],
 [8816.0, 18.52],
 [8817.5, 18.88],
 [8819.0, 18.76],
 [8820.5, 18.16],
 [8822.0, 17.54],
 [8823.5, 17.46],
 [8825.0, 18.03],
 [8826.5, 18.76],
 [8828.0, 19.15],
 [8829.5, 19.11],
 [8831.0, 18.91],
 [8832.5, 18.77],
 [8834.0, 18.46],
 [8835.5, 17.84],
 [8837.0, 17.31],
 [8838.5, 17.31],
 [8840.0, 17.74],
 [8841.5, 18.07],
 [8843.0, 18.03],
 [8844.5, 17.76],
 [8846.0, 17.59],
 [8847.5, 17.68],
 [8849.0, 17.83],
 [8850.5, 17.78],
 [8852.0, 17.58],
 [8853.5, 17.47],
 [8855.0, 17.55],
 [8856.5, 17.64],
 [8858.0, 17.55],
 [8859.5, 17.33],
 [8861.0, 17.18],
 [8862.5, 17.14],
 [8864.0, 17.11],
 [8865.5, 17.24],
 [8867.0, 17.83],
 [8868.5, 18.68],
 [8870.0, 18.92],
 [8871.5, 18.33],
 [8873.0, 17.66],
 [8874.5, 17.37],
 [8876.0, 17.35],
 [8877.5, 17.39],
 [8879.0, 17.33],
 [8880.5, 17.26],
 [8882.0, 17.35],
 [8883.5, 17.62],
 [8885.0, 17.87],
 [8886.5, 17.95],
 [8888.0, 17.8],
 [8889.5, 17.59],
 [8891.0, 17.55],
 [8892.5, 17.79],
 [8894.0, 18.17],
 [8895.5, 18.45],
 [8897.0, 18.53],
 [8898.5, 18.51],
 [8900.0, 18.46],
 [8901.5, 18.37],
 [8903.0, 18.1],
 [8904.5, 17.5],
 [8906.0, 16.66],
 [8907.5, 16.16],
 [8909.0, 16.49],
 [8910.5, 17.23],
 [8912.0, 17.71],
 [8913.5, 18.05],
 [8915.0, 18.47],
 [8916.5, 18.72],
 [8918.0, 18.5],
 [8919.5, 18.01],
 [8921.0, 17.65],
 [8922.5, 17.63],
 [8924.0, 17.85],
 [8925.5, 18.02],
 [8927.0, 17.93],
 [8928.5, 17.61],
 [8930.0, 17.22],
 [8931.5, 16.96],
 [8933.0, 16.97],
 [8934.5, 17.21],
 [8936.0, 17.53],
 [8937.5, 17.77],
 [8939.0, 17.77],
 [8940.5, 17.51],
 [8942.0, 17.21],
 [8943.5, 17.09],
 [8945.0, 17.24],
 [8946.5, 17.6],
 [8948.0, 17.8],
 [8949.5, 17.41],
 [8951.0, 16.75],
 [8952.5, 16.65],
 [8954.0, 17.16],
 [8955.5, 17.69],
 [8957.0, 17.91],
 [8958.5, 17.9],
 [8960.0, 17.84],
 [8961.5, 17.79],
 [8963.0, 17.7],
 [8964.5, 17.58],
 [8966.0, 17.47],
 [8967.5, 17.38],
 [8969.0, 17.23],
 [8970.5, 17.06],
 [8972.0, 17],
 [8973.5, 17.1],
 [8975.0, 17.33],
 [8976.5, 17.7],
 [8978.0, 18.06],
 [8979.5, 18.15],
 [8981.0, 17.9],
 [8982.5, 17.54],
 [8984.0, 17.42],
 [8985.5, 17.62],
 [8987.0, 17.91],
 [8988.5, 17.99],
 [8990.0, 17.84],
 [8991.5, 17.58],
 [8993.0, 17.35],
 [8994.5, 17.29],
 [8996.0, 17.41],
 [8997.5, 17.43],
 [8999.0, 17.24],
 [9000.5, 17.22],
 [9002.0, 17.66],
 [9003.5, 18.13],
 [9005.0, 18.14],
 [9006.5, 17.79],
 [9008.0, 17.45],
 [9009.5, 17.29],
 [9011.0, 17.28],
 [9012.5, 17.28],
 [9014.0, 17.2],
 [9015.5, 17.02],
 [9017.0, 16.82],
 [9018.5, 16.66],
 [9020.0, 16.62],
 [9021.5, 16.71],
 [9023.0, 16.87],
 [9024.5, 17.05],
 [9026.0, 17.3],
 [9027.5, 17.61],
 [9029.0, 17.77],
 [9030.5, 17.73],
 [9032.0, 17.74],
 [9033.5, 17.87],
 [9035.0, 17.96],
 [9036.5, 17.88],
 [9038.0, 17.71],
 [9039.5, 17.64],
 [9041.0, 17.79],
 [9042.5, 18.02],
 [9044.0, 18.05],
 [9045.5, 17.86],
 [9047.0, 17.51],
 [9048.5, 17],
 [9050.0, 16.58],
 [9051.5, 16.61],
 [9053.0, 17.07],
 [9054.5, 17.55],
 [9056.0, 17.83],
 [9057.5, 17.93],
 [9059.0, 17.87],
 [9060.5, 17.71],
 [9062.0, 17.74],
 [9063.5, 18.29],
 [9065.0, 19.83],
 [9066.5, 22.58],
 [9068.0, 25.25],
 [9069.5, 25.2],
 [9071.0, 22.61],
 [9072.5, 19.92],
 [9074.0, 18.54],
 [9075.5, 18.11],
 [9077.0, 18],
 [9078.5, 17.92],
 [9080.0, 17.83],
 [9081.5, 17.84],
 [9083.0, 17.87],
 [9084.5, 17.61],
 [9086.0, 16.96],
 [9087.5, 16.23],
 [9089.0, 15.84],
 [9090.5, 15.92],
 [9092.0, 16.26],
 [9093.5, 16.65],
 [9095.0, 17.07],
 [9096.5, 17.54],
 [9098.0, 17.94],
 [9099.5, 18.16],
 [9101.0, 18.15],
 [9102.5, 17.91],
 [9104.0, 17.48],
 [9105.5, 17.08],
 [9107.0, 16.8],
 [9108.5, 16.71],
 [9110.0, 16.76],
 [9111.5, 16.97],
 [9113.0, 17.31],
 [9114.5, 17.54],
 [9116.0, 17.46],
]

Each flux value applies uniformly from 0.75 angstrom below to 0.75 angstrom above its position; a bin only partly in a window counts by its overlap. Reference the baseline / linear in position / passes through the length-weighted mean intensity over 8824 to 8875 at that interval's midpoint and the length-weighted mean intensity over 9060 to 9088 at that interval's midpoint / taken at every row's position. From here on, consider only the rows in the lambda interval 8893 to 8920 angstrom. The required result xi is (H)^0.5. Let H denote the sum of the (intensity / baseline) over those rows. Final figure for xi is 4.20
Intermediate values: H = 17.6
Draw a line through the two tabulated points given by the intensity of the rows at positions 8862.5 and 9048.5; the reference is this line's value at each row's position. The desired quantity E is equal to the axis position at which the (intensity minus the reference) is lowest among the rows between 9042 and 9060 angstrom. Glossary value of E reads 9050.0 angstrom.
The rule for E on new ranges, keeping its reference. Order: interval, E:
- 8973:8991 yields 8973.5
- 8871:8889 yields 8880.5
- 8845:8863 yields 8862.5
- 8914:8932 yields 8931.5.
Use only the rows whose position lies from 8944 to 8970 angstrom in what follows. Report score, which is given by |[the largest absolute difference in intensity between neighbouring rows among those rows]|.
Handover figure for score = 0.66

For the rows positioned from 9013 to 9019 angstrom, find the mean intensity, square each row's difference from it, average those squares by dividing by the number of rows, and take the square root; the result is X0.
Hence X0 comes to 0.2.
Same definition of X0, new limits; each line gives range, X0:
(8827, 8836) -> 0.5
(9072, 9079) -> 0.7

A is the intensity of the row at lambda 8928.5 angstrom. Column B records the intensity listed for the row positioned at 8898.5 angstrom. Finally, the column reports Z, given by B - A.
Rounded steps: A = 17.61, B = 18.51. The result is 0.9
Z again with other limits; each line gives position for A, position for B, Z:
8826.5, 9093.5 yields -2.1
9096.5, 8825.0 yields 0.5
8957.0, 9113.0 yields -0.6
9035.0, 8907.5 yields -1.8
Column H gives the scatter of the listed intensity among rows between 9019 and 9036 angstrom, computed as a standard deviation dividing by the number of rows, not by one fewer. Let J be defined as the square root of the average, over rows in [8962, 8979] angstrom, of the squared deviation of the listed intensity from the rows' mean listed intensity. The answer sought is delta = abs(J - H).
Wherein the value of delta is 0.16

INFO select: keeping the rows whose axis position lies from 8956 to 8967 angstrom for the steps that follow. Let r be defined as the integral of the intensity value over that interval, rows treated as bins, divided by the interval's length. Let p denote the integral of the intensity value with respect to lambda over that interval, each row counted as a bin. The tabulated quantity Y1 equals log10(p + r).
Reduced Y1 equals 2.33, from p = 195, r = 17.7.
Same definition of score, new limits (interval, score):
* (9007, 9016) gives 0.18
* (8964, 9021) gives 0.47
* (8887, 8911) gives 0.84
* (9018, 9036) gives 0.31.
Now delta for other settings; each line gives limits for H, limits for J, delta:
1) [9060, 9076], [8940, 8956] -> 2.41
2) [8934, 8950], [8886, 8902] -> 0.12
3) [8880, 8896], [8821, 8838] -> 0.33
